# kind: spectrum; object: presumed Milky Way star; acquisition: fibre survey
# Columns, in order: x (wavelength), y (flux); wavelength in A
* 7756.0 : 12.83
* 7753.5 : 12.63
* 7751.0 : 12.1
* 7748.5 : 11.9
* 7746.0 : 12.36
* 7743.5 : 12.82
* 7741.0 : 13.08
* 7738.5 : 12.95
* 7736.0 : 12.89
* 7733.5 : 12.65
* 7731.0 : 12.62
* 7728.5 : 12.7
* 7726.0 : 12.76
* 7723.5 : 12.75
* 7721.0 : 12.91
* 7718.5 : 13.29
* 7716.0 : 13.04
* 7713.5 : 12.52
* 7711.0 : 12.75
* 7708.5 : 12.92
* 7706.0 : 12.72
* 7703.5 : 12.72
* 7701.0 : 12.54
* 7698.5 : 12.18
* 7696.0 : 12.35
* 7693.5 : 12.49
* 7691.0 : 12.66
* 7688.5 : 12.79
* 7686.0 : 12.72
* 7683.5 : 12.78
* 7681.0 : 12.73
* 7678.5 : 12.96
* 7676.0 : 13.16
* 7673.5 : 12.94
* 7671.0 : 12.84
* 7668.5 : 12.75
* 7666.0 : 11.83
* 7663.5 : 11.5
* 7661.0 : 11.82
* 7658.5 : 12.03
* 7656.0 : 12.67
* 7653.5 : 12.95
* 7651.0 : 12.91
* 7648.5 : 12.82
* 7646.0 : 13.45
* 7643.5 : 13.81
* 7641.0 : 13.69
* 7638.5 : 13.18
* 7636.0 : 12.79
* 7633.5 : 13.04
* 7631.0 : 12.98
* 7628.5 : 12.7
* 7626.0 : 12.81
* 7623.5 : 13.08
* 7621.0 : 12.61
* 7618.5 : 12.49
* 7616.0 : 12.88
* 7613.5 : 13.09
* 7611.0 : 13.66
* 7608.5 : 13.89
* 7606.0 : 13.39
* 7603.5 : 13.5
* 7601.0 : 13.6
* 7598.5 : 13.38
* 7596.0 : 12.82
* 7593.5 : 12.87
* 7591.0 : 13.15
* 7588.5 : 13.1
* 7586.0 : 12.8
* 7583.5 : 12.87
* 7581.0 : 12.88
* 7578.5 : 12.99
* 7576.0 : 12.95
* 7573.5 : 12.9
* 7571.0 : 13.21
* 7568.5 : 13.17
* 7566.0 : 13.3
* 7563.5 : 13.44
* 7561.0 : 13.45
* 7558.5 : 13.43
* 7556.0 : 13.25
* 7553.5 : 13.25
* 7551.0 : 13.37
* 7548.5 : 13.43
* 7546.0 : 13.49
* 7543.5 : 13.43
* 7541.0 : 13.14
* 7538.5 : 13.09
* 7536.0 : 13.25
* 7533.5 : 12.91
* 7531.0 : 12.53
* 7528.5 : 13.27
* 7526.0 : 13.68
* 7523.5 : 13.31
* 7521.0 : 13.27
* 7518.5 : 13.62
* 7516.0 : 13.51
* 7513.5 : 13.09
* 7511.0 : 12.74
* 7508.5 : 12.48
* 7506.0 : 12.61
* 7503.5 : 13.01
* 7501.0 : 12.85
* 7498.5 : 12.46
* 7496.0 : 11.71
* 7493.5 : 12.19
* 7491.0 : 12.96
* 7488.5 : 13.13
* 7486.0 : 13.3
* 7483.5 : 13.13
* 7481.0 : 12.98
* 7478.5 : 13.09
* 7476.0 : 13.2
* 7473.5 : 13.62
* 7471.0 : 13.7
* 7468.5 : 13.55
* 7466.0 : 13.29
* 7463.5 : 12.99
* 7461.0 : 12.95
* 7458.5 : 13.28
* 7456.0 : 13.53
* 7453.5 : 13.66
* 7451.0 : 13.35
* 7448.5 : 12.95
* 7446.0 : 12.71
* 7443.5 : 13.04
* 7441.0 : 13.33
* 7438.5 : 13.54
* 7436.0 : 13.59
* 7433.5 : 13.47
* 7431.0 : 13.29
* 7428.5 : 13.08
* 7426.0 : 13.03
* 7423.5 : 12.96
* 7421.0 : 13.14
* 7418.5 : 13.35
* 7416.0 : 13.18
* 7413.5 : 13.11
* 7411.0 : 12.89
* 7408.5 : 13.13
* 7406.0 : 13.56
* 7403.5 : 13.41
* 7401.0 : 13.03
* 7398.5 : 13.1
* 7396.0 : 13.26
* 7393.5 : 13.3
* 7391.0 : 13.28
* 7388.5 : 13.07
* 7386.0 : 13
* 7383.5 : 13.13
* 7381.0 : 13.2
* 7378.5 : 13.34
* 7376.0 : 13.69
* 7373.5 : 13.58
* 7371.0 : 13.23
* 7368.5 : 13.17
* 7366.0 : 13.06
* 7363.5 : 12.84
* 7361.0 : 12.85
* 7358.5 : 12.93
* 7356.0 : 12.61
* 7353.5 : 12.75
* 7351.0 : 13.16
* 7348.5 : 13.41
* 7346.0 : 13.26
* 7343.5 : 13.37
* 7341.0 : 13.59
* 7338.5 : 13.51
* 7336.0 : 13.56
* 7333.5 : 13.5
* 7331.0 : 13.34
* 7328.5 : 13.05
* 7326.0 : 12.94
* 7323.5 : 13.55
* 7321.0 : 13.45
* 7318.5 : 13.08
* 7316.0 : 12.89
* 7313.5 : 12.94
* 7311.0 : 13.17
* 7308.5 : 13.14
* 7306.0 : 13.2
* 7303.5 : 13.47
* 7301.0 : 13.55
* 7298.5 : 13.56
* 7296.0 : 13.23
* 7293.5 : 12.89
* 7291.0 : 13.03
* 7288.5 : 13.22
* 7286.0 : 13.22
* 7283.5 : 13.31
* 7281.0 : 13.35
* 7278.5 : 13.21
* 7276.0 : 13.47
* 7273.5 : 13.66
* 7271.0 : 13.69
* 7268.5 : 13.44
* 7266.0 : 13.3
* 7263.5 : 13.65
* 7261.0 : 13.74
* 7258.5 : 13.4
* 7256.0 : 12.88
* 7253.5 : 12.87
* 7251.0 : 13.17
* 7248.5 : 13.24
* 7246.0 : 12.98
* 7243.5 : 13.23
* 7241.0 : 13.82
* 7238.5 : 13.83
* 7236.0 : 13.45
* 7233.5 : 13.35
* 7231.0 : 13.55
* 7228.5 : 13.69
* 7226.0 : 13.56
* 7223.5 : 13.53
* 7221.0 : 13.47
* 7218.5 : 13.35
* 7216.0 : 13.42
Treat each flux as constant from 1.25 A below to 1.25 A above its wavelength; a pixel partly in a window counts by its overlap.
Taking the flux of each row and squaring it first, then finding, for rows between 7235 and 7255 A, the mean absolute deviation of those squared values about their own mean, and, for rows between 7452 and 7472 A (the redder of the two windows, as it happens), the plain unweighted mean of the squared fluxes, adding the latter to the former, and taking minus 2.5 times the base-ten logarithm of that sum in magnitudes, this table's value -5.68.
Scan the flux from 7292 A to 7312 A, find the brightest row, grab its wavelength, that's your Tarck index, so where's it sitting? 7298.5 A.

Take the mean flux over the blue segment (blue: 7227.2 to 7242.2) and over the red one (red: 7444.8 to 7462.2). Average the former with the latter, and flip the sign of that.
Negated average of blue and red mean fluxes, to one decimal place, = -13.4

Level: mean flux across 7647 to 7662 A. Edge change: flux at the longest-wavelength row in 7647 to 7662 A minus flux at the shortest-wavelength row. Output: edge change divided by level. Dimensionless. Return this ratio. -0.08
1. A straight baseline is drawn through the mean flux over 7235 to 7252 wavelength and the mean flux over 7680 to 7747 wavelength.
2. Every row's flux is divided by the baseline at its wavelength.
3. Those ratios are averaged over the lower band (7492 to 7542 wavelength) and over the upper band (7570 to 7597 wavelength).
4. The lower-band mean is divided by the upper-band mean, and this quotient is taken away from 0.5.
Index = -0.491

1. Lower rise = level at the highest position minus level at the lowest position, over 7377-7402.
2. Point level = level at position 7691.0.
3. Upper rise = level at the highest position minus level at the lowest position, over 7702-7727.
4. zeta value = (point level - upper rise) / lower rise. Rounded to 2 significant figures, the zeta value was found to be -41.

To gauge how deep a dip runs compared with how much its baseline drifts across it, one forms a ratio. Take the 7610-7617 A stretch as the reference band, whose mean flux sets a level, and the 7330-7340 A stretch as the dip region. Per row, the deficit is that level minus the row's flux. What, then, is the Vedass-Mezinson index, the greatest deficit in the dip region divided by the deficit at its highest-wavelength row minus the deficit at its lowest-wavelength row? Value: 0.8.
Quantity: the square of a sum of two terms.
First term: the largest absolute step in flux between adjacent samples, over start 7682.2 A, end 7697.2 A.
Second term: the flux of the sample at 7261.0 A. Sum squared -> 193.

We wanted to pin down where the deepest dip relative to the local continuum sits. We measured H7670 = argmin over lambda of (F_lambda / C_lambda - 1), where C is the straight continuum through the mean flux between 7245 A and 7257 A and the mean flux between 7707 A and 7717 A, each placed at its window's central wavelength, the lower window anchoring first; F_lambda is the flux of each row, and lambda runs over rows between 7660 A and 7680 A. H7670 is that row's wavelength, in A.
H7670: 7663.5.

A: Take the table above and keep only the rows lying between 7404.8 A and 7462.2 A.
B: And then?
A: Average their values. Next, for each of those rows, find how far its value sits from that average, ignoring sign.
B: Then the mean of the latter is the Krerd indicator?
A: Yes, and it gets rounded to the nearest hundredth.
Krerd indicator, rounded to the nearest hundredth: 0.22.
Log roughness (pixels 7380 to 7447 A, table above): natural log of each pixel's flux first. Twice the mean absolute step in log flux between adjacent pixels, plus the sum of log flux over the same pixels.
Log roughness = 69.67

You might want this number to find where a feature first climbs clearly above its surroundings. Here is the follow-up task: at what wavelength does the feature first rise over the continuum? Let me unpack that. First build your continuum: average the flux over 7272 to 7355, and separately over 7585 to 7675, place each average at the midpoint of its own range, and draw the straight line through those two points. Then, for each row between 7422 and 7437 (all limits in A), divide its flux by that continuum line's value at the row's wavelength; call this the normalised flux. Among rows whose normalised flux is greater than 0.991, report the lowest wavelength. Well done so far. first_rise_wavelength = 7428.5 A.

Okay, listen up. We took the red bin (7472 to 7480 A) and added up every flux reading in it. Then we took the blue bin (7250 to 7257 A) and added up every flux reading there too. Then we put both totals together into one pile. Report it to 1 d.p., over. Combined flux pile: 78.8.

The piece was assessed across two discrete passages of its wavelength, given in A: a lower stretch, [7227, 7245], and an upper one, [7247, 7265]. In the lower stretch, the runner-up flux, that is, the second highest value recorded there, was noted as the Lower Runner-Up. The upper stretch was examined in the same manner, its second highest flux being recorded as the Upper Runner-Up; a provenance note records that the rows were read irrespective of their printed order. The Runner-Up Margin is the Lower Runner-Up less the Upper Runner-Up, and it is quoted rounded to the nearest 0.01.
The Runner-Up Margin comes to 0.17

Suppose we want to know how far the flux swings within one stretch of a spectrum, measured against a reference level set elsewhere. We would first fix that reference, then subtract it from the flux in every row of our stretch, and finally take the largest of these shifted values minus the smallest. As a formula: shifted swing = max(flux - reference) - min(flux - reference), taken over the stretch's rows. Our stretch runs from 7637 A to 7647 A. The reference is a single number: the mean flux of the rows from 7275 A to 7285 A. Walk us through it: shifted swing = 0.63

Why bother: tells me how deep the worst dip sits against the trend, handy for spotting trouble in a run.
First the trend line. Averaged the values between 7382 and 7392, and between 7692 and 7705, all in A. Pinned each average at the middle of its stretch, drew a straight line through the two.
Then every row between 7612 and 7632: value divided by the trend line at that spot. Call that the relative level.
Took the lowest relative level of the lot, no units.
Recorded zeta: 0.989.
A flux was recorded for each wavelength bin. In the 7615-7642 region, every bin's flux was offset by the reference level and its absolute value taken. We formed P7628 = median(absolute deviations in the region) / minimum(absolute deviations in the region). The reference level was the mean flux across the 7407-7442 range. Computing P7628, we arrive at 10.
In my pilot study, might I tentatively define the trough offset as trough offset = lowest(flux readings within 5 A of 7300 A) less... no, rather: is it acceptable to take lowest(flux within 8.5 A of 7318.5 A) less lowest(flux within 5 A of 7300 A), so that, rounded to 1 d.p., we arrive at -0.3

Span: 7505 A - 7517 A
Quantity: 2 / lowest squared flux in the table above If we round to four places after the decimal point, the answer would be 0.0128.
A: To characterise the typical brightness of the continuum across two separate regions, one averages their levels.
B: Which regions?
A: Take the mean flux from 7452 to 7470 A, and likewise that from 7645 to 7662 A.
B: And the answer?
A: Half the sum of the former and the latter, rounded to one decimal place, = 13.0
